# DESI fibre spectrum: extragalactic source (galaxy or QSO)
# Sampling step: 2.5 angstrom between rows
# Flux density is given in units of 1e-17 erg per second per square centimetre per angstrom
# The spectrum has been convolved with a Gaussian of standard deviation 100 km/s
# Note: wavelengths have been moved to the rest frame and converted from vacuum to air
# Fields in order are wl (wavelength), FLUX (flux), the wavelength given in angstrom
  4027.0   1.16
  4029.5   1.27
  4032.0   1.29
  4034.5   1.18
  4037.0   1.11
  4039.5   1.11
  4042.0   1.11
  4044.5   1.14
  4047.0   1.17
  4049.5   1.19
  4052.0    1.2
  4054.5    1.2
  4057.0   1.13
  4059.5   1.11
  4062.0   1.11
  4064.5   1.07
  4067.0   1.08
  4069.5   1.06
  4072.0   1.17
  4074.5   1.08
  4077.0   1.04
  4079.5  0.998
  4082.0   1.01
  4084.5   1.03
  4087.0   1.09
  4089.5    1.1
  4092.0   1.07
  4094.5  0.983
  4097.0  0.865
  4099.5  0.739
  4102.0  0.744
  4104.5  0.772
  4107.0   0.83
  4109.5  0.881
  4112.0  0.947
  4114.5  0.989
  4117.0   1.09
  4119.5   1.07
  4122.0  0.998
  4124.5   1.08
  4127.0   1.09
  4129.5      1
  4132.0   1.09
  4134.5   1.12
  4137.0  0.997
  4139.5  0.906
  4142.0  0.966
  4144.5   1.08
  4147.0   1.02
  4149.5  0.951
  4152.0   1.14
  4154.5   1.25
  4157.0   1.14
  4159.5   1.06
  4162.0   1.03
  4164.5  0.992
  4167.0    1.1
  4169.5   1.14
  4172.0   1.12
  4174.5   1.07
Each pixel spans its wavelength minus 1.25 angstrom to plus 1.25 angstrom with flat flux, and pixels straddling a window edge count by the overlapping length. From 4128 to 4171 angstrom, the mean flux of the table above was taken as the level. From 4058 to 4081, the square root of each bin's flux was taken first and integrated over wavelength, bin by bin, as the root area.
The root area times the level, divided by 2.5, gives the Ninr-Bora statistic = 10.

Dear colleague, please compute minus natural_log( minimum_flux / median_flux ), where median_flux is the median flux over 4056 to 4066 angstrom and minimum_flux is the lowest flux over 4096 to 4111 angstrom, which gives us 0.41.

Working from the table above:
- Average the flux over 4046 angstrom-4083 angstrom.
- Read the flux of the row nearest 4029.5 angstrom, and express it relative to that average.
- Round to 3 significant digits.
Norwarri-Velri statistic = 1.15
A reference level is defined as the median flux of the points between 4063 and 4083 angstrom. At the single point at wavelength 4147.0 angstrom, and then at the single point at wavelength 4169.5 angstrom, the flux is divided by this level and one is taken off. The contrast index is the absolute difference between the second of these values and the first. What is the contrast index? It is 0.113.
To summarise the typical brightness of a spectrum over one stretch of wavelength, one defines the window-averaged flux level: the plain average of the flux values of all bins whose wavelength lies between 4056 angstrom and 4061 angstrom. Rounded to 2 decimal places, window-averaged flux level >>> 1.12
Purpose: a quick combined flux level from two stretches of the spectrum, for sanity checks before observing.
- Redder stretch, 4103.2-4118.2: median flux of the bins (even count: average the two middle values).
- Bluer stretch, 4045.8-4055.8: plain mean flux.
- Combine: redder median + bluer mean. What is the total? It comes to 2.10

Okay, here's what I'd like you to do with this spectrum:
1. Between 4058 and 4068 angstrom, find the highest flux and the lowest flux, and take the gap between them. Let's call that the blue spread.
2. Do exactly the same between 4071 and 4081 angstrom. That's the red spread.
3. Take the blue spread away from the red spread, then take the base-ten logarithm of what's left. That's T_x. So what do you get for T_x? -0.88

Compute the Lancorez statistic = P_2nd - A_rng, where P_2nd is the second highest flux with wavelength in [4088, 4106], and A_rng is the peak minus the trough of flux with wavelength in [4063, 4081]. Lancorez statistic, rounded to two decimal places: 0.90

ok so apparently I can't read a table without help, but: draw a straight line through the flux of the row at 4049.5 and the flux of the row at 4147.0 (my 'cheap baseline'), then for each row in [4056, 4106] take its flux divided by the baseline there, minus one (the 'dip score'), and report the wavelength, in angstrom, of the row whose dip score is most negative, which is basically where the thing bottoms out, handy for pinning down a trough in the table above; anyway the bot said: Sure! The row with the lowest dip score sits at 4099.5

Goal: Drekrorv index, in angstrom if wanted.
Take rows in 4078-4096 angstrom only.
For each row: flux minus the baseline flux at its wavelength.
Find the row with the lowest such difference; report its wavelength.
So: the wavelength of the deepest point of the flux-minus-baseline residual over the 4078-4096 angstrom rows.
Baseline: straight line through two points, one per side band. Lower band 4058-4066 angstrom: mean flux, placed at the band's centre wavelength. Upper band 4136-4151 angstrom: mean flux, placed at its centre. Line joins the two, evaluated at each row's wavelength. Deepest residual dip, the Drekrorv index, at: 4079.5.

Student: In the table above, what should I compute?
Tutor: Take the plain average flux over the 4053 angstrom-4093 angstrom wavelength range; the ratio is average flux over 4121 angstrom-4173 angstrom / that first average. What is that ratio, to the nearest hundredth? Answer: 0.98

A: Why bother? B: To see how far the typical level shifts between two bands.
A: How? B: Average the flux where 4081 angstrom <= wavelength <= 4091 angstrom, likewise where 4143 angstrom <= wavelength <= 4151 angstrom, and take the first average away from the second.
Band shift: -0.040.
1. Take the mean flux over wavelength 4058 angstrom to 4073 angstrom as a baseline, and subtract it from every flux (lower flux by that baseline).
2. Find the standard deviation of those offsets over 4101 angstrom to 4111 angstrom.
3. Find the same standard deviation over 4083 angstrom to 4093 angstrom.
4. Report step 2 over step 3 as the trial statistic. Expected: 2.0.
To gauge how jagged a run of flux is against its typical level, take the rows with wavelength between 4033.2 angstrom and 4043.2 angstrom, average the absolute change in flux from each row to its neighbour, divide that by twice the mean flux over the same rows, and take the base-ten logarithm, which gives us -1.99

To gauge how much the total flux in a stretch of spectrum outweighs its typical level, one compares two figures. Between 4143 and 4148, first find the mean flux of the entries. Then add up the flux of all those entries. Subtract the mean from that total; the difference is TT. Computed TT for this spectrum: 1.05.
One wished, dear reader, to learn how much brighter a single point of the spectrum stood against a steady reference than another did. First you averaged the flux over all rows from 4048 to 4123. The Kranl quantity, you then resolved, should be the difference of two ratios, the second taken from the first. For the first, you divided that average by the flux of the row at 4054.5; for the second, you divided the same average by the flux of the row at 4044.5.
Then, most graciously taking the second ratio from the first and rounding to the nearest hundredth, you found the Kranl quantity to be -0.04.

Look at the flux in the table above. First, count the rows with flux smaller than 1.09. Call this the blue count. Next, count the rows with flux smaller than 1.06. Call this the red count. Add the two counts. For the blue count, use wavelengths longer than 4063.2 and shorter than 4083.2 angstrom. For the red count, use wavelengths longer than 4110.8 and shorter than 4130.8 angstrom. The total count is 11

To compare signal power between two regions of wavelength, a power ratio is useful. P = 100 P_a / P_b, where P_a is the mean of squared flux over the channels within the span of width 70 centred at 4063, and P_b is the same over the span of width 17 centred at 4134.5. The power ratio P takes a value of 117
